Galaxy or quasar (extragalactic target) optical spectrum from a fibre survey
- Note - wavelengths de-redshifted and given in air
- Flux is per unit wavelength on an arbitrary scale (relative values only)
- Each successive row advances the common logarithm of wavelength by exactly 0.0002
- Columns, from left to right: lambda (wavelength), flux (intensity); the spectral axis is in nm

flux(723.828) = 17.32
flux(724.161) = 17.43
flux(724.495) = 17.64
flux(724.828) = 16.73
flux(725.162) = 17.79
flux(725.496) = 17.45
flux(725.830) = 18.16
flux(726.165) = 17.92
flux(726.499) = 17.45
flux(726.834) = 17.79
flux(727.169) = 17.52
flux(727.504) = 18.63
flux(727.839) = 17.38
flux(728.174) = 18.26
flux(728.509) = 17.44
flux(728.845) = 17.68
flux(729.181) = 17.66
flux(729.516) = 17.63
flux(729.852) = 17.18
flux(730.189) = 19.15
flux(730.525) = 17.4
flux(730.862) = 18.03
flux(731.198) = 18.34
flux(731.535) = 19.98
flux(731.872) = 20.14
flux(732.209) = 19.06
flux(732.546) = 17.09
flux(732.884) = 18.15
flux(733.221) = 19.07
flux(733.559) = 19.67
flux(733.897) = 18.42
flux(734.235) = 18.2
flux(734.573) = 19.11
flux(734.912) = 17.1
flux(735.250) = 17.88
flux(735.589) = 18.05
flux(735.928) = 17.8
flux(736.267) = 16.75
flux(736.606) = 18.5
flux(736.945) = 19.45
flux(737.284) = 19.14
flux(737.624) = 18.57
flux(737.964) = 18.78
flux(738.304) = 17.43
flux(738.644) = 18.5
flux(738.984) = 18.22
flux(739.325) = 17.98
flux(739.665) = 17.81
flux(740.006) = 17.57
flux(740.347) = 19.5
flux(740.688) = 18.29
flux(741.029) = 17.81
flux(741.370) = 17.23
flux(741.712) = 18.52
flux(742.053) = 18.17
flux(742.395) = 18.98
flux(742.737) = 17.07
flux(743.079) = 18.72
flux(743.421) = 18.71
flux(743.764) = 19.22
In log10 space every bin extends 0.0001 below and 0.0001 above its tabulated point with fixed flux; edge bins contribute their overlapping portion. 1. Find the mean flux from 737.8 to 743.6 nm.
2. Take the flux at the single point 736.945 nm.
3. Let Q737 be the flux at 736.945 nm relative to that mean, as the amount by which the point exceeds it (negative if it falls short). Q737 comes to 1.3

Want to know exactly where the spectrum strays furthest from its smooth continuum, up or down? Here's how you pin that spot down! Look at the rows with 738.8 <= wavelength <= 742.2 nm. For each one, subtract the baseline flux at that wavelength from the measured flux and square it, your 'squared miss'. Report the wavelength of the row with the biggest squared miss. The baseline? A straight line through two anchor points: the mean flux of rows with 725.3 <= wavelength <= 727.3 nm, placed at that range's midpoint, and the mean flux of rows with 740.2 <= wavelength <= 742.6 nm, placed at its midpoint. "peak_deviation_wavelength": 740.347 nm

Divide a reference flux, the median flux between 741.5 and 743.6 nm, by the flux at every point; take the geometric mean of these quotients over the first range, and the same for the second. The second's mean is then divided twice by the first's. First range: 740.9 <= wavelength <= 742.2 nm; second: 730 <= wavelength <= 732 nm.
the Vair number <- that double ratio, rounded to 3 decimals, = 0.918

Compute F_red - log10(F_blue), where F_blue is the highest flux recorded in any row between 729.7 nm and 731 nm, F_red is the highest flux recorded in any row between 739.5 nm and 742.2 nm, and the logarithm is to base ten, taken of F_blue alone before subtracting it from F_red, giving 18.2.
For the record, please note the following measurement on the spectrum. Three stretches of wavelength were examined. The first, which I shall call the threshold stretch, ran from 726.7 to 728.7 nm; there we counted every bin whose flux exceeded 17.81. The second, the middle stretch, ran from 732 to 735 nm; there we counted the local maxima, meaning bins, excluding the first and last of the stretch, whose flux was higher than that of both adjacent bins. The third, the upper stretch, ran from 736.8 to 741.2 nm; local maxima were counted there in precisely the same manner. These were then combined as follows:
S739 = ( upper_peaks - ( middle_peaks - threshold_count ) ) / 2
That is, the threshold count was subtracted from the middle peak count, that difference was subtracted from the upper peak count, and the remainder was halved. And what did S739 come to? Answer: 1.5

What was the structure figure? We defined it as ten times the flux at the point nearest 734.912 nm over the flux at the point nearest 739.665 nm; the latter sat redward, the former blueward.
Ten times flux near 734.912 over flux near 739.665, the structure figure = 9.6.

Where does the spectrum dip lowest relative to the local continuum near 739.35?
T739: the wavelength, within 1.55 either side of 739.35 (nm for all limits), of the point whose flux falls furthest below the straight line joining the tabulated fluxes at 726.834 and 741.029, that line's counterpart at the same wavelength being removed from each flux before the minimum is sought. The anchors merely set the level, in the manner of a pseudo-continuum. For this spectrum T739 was 738.304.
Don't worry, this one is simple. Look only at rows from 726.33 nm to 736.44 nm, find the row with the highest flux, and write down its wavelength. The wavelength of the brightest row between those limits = 731.872 nm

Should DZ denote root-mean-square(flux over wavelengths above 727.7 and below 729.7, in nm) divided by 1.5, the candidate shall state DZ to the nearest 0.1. 11.8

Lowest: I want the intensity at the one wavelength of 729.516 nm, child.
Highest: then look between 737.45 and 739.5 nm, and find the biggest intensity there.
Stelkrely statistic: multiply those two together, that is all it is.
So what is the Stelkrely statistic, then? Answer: 331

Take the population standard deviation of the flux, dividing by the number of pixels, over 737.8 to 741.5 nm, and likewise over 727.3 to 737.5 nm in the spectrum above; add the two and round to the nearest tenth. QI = 1.5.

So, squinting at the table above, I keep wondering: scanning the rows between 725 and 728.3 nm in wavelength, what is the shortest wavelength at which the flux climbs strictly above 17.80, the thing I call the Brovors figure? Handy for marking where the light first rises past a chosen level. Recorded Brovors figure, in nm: 725.830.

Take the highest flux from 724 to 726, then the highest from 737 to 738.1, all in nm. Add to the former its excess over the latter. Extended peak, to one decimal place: 17.2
